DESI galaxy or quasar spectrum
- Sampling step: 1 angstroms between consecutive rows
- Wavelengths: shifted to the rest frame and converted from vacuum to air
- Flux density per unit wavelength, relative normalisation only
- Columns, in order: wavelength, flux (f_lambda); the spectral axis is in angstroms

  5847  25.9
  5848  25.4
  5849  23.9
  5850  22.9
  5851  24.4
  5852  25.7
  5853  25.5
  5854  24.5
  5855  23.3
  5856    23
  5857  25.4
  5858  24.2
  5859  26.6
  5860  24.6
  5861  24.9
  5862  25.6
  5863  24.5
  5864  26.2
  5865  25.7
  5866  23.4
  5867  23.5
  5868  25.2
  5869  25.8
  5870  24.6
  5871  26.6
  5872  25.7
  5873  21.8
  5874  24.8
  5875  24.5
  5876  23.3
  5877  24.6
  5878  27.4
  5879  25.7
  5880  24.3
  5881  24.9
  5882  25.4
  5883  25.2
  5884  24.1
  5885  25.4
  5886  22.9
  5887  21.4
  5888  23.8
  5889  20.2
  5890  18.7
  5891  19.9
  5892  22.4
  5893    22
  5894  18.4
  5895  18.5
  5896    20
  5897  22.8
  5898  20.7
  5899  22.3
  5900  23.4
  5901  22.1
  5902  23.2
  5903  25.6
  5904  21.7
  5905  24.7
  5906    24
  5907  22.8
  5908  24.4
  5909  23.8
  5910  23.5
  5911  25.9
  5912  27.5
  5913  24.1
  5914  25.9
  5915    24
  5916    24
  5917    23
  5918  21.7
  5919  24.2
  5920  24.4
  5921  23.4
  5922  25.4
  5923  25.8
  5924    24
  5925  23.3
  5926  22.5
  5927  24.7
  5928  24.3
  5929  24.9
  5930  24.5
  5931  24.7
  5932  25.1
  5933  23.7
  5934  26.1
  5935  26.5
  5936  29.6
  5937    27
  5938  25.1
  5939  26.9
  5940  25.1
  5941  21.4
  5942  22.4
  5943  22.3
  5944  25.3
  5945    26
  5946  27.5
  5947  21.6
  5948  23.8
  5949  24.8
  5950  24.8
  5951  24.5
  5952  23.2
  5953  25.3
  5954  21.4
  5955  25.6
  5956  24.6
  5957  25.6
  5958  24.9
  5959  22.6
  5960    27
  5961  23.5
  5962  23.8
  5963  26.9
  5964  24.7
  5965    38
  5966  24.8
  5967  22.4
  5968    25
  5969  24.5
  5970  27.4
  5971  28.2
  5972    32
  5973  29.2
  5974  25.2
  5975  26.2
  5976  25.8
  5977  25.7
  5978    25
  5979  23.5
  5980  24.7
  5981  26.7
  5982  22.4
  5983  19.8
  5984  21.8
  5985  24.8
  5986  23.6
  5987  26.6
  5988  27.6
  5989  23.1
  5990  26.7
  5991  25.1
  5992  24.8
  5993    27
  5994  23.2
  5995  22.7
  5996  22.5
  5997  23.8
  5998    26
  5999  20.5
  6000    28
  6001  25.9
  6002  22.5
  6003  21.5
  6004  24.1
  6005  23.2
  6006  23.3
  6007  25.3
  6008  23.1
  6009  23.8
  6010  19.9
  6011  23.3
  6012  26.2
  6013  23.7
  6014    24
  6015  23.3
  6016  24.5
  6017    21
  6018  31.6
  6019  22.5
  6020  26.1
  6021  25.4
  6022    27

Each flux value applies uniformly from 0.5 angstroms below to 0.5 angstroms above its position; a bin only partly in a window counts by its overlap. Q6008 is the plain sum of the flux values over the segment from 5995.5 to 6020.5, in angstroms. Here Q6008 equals 600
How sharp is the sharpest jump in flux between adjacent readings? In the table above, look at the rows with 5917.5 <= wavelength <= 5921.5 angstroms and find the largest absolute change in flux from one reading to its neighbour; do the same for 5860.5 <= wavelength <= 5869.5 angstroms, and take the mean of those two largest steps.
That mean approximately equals 2.4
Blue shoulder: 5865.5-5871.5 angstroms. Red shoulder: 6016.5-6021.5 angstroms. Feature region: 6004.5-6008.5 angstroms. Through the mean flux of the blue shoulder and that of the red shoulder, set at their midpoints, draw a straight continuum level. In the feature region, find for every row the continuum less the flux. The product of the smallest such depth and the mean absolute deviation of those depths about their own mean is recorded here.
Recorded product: 0.0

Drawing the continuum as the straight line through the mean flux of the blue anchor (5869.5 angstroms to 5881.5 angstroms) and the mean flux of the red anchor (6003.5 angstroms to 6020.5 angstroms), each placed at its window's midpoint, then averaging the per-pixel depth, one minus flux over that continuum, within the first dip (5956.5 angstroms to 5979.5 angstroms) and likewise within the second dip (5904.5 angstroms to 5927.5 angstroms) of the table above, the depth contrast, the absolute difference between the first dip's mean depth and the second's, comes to 0.093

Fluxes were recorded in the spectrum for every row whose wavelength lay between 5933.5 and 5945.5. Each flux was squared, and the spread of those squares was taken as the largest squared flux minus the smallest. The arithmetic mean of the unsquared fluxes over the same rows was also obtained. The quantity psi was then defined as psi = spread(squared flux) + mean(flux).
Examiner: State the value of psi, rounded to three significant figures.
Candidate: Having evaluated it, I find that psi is 444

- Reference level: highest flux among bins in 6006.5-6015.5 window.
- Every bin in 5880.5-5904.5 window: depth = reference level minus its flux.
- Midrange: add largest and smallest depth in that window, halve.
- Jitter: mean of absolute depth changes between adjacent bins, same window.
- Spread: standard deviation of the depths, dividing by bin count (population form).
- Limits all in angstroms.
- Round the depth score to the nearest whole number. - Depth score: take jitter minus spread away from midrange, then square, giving 22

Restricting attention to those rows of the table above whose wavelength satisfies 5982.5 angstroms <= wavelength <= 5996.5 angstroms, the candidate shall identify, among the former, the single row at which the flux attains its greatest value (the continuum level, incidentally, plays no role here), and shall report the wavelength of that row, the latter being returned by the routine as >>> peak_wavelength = 5988 angstroms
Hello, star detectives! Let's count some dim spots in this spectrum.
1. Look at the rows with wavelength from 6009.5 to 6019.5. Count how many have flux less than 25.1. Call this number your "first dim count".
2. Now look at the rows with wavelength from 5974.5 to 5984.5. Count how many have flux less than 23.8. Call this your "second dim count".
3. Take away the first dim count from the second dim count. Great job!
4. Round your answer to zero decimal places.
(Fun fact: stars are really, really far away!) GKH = -4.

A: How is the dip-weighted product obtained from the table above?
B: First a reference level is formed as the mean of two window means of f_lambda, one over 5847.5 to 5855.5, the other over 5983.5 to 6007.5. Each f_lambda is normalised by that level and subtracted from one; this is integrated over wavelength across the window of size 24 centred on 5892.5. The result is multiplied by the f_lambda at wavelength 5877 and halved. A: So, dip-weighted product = 25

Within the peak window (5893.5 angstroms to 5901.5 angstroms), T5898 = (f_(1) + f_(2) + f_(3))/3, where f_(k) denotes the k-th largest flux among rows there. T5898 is 22.8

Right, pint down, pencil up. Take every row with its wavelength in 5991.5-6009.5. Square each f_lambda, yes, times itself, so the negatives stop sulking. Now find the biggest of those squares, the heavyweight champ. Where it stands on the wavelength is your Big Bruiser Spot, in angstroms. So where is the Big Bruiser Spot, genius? 6000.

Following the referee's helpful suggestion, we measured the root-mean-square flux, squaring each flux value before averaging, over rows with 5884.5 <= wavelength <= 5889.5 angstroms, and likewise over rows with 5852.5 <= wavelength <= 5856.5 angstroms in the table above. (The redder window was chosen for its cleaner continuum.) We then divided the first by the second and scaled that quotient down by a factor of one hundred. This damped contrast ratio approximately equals 0.0095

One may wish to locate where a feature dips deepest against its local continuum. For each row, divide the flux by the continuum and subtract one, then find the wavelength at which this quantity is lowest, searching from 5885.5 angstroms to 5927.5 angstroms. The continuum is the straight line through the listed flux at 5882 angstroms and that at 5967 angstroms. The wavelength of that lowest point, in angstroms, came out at 5894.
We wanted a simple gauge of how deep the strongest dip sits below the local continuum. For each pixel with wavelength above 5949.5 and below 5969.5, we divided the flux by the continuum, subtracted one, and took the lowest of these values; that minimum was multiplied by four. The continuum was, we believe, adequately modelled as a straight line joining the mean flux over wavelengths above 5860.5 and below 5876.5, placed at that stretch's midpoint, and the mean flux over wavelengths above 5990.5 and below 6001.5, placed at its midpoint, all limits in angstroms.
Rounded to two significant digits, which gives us -0.52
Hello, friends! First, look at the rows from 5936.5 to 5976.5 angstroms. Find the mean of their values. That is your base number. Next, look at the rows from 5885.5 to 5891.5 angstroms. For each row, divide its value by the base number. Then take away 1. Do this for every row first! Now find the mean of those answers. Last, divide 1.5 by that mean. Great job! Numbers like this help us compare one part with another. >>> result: -9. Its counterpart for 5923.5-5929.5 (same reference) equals -26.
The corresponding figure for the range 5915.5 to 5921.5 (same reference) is -19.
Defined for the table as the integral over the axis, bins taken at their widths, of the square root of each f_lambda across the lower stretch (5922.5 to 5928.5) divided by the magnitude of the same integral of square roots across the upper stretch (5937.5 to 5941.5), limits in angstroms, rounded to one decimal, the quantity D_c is 1.5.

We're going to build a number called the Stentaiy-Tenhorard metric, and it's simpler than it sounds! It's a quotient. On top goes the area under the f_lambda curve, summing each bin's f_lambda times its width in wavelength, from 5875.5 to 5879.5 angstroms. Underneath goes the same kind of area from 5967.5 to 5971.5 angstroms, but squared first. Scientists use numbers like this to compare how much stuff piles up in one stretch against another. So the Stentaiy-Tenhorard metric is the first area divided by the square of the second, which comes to 0.0091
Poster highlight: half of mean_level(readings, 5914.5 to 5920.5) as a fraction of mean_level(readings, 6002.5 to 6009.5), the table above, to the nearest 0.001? 0.502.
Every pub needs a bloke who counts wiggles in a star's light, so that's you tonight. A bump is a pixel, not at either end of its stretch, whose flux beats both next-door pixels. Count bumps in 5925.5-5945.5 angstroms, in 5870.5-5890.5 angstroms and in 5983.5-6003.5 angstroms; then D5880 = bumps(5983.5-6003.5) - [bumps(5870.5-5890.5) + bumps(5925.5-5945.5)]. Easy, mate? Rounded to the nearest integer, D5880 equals -5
